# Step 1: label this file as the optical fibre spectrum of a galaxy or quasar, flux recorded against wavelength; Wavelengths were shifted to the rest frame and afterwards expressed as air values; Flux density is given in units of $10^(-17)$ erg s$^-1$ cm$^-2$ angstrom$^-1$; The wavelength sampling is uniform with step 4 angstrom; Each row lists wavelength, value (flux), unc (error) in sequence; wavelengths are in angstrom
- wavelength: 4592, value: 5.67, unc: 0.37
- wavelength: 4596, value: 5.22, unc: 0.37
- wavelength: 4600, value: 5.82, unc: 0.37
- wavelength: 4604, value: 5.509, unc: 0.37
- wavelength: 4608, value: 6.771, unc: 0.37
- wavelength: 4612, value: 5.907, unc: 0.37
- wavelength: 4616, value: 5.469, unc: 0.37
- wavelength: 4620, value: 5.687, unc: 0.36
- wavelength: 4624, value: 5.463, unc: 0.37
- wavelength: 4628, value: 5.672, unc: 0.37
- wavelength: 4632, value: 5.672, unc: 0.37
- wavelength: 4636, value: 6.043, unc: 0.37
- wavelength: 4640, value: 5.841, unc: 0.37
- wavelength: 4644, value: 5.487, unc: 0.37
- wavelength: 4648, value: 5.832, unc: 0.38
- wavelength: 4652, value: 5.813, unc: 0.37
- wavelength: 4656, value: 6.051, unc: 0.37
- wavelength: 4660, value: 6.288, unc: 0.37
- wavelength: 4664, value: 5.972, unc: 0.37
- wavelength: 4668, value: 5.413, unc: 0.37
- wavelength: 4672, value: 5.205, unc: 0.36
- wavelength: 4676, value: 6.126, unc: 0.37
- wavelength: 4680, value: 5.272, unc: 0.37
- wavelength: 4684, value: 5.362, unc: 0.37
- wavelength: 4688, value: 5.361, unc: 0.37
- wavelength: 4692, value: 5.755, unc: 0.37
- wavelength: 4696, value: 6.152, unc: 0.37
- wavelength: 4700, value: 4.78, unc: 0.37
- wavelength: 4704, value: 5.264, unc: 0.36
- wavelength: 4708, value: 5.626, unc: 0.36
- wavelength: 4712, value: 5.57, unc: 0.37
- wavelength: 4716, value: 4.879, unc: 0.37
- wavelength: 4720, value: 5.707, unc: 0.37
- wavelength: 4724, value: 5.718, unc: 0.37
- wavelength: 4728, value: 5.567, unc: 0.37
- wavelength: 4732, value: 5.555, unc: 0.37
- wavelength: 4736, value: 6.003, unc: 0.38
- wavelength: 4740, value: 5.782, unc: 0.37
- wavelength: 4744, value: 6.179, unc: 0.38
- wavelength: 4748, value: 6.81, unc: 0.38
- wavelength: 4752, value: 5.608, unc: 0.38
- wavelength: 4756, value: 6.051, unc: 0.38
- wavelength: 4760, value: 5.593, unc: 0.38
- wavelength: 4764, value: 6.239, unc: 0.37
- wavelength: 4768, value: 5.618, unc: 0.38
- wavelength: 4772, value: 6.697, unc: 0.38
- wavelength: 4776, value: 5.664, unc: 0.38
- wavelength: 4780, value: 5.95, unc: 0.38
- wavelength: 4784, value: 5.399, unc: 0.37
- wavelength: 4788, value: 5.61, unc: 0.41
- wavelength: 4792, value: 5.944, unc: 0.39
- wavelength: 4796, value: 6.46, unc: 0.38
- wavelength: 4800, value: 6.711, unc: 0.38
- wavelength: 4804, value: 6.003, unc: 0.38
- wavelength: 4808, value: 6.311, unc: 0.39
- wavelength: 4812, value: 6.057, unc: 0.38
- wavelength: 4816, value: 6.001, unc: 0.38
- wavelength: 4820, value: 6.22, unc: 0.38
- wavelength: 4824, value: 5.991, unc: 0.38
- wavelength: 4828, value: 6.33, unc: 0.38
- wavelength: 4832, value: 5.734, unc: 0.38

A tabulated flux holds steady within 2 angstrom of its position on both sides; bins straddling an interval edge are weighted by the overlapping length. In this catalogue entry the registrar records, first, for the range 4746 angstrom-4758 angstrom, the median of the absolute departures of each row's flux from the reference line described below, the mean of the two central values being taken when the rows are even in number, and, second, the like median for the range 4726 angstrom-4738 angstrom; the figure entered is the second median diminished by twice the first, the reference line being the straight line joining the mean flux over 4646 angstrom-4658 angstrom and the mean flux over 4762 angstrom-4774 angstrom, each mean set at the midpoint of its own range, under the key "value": -0.6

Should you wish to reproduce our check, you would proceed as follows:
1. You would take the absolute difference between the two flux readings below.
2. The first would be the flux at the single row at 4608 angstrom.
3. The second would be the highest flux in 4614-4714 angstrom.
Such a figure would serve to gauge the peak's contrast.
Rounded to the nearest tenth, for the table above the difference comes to 0.5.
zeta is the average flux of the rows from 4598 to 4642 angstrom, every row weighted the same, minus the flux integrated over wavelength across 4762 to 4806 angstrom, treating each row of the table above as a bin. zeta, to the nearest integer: -259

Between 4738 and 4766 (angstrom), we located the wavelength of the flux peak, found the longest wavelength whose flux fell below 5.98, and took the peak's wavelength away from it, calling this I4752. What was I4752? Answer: 12 angstrom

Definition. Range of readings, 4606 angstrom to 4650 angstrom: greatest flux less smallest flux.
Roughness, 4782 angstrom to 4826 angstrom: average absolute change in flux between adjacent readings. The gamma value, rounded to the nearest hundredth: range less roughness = 1.00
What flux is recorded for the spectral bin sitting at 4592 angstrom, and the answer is 5.67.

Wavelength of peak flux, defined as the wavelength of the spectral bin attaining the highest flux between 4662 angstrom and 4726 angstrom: 4696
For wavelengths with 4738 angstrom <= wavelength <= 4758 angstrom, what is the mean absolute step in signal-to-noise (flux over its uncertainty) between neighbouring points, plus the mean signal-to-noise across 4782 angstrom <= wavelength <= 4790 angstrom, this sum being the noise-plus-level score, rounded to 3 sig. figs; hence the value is 15.8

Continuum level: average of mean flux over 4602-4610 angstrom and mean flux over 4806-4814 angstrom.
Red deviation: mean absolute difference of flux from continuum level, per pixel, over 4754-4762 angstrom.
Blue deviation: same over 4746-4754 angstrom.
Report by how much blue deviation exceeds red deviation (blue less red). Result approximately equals 0.26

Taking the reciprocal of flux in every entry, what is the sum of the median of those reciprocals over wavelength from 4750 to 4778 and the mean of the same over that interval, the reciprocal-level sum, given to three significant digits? 0.346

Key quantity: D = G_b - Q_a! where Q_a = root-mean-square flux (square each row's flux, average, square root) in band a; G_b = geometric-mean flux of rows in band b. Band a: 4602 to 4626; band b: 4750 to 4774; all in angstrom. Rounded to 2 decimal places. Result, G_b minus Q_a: 0.13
